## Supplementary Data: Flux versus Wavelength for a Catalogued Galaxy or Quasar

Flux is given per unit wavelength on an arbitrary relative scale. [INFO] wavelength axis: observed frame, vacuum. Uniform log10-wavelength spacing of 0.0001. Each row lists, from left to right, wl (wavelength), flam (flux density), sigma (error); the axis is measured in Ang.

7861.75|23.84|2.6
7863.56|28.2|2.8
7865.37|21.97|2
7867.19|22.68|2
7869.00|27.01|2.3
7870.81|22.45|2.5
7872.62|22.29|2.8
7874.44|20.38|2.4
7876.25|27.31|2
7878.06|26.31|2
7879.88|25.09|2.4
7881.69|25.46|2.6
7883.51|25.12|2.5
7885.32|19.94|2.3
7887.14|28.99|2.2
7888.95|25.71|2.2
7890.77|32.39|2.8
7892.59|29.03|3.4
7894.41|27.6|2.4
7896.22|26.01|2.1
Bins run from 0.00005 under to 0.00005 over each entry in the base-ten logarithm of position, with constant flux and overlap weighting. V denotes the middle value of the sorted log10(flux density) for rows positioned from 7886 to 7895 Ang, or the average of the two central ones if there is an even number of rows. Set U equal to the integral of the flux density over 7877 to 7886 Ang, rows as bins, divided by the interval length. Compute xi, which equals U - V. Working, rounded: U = 24.6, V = 1.46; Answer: 23.1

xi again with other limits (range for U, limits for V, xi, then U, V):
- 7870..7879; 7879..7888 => 22.4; 23.8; 1.40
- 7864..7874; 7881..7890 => 21.9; 23.4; 1.41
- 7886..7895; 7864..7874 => 27.2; 28.5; 1.35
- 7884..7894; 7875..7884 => 25.7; 27.1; 1.41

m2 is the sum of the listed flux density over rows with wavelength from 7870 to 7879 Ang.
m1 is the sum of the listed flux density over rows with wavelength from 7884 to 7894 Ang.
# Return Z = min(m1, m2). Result 119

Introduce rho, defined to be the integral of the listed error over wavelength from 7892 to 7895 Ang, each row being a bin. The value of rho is 8.7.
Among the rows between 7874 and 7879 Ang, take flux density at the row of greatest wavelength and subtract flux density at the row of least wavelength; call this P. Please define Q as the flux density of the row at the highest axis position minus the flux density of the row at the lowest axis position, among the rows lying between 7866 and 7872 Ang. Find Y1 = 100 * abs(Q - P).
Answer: 616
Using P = 6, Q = 0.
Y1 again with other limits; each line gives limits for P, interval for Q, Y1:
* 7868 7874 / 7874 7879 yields 1065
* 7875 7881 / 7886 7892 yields 562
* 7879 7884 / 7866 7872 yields 26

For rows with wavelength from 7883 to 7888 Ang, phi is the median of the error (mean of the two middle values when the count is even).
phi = 2.30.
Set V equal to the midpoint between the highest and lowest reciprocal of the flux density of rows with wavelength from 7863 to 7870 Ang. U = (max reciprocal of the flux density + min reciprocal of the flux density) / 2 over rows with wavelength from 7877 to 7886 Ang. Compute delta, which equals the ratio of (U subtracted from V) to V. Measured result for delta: -0.09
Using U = 0.0441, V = 0.0405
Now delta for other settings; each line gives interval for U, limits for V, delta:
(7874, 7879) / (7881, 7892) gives -0.06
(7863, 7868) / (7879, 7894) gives 0.00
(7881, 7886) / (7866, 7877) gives -0.04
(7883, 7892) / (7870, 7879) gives 0.05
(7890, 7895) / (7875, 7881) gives 0.12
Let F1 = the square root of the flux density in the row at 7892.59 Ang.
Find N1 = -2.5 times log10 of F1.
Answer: -1.83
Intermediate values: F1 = 5.39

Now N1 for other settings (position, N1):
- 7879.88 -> -1.75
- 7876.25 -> -1.80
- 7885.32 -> -1.62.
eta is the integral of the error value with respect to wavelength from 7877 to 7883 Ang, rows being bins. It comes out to 14.0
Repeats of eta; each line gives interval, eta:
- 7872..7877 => 11.9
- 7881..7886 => 12.3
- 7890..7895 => 14.5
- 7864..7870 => 13.0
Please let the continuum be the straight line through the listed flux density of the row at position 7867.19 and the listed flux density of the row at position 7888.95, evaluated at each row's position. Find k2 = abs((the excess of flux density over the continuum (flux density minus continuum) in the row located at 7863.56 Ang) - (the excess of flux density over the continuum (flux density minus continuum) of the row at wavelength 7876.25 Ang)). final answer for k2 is 3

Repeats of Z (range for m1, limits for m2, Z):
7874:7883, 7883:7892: 125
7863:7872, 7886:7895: 122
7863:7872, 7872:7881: 121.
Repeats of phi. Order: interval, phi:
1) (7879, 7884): 2.50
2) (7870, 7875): 2.50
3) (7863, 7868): 2.00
